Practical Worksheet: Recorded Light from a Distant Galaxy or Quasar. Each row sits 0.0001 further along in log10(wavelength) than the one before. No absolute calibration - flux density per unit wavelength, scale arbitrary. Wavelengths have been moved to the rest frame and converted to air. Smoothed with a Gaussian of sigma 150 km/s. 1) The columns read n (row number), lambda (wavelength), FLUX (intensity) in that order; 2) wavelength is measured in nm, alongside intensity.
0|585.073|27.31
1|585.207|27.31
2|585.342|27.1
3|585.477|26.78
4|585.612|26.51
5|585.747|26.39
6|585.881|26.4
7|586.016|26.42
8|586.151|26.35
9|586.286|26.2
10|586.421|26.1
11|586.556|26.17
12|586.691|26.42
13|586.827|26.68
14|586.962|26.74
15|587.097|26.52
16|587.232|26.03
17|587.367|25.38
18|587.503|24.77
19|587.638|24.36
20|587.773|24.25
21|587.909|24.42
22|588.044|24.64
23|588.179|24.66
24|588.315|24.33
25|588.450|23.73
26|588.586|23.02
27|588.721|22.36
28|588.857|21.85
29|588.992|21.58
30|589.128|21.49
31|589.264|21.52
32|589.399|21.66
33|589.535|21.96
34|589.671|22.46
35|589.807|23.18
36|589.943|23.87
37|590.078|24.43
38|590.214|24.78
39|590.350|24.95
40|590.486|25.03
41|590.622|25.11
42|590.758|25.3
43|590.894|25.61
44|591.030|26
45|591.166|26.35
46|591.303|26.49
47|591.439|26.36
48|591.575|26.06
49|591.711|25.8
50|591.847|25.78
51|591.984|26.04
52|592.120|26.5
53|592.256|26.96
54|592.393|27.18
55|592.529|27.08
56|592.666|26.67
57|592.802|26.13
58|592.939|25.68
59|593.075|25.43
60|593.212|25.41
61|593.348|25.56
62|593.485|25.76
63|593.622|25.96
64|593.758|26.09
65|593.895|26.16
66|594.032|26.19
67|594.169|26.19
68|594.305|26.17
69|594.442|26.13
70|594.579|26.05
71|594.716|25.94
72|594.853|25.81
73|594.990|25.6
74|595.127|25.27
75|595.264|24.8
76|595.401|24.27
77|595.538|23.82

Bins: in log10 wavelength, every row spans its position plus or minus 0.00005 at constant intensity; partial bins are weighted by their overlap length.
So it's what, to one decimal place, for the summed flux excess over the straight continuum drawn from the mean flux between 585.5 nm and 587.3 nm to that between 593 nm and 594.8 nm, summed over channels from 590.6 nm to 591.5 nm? -1.5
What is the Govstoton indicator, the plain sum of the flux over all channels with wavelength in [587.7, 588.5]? 146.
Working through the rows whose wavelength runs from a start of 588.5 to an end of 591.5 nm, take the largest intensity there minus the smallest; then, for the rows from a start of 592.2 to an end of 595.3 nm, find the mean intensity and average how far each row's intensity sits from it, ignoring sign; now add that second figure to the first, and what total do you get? 5.4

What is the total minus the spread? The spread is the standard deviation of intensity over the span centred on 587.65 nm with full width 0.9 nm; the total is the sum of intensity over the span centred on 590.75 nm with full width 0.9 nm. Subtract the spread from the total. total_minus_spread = 178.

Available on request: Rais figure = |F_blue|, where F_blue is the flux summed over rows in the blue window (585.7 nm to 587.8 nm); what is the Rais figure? 415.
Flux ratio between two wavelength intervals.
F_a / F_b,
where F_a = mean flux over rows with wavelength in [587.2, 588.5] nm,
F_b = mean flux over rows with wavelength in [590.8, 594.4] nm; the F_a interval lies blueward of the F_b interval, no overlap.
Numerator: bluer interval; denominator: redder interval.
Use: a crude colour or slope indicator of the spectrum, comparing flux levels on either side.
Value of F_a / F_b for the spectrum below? 0.94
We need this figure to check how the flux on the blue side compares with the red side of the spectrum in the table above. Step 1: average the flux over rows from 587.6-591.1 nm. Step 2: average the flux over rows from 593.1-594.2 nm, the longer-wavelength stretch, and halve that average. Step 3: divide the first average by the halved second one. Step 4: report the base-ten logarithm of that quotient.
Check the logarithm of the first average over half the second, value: 0.26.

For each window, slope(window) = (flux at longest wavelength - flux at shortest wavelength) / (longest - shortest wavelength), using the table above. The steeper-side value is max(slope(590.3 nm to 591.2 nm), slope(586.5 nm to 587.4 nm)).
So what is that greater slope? 1.7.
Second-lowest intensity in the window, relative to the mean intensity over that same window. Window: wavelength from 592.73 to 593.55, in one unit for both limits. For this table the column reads 0.99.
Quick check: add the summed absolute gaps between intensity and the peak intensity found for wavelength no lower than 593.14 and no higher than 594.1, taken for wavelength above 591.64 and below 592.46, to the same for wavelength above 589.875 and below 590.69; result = 12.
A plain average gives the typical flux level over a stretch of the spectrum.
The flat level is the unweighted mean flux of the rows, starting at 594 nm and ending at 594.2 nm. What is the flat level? 26.2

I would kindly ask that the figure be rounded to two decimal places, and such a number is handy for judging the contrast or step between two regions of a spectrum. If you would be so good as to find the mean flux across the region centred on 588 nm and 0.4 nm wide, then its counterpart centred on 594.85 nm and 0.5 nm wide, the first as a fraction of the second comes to 0.95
